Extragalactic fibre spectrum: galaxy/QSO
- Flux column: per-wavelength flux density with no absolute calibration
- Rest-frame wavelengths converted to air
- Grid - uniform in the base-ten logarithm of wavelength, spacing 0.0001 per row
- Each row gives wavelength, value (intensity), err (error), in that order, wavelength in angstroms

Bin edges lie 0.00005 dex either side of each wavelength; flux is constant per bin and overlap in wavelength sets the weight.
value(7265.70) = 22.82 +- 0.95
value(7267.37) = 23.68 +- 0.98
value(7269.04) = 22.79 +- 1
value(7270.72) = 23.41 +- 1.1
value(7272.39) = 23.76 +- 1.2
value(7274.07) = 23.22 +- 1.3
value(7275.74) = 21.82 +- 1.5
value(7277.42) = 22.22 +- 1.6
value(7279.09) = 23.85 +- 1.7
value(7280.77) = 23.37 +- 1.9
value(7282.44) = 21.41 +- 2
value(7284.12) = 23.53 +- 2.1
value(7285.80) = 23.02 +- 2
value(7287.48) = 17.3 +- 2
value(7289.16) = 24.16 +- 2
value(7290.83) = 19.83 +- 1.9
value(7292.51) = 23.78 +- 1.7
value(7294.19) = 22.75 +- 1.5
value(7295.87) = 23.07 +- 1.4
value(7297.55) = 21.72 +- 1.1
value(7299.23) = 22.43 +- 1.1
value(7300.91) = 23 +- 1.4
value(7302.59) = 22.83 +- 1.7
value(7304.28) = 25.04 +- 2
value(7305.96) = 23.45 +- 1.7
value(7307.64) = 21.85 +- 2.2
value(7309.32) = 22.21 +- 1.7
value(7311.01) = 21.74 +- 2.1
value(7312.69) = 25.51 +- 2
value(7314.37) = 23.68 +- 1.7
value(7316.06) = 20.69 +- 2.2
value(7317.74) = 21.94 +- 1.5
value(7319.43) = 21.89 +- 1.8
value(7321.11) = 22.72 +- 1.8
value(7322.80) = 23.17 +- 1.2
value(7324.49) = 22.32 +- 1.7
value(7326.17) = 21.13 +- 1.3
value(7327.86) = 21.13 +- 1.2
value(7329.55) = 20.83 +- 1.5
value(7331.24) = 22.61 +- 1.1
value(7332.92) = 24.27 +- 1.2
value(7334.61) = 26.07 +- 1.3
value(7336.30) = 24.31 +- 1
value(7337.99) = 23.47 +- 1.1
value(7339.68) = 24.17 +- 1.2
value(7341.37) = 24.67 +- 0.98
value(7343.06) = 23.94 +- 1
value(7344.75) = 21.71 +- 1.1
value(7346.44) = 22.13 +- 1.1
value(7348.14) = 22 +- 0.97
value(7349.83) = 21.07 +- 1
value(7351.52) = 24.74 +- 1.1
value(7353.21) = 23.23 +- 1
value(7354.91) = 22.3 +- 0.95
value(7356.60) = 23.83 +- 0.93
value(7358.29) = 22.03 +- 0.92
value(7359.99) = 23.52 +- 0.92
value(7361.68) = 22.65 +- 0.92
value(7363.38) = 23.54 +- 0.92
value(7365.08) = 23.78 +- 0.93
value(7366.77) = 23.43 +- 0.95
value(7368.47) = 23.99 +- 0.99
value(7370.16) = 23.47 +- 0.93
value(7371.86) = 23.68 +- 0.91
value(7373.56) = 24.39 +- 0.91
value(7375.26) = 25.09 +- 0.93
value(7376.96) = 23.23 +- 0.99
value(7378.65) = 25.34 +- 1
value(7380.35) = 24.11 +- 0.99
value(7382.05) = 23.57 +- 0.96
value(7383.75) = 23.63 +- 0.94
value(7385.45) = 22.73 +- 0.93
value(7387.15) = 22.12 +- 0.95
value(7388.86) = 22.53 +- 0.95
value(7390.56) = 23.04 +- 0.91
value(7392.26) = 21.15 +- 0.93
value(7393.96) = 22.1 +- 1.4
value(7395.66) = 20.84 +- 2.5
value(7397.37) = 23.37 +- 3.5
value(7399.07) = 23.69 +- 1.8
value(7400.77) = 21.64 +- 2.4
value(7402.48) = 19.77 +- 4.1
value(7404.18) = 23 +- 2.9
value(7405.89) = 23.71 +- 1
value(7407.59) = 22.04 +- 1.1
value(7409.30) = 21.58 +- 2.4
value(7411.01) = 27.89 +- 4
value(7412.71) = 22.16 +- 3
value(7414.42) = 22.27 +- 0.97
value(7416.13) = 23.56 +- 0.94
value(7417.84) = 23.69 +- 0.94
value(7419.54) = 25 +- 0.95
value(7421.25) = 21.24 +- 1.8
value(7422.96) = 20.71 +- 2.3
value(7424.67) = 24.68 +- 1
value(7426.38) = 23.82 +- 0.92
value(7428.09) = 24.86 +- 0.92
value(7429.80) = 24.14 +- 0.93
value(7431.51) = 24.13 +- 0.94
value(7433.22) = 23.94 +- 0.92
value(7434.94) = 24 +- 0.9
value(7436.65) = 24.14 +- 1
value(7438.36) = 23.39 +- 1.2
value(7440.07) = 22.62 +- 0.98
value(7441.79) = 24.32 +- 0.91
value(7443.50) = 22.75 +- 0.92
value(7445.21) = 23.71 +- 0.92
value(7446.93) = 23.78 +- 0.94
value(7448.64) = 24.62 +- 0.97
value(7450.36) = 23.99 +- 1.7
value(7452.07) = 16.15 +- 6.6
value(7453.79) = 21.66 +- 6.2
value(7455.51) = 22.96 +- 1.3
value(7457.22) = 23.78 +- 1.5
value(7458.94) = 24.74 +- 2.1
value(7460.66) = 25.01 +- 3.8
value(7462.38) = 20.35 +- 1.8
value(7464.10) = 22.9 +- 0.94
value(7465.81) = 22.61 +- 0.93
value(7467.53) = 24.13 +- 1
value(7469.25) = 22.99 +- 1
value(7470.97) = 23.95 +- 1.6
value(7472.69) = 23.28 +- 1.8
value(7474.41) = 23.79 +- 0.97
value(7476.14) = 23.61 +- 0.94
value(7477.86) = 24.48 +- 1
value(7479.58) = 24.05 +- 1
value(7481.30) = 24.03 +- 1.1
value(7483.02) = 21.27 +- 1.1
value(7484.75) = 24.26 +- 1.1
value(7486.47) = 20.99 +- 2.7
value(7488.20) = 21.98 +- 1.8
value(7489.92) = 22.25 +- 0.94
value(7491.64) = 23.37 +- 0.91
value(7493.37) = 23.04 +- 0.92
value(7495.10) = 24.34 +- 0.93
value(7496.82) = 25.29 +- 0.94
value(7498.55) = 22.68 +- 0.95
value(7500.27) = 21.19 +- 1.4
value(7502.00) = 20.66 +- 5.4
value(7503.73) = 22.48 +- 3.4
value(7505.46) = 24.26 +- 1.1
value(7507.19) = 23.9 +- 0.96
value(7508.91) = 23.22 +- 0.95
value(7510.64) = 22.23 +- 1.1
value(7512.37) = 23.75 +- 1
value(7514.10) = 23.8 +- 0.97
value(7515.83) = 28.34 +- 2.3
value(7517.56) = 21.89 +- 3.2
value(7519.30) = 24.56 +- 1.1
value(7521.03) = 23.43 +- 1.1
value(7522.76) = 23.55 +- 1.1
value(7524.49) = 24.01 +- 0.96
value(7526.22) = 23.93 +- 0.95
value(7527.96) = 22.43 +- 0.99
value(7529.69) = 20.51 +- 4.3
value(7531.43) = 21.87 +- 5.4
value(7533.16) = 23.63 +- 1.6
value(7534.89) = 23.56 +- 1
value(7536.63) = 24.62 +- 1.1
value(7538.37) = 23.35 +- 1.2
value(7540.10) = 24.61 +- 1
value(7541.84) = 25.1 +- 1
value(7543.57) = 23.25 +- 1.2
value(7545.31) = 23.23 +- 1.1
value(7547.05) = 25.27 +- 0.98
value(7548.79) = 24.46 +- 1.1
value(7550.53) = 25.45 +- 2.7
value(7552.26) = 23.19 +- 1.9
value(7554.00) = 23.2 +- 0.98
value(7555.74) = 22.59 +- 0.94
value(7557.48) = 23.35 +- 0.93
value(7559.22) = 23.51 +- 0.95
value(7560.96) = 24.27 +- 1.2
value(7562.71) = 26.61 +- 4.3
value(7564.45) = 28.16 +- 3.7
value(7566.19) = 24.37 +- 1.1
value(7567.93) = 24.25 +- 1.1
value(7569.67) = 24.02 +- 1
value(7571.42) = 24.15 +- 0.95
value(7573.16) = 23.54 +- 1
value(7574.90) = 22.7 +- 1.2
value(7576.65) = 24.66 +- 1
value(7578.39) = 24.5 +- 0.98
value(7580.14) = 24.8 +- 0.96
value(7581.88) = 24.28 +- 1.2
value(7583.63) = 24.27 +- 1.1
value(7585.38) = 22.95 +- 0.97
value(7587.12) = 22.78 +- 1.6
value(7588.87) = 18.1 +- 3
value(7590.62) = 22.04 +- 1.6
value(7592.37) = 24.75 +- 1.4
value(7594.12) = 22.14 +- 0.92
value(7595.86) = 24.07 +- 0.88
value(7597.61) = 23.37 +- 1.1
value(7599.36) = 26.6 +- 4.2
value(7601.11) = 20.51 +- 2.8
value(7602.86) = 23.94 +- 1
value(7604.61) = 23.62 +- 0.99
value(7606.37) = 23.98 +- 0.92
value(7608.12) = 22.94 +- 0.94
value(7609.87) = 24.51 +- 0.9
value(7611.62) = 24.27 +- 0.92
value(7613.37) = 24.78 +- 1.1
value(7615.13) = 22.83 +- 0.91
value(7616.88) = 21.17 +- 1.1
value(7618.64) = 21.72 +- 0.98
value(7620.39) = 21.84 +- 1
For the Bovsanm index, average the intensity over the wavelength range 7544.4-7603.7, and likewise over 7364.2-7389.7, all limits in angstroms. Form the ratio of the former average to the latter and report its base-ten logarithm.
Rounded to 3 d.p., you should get 0.003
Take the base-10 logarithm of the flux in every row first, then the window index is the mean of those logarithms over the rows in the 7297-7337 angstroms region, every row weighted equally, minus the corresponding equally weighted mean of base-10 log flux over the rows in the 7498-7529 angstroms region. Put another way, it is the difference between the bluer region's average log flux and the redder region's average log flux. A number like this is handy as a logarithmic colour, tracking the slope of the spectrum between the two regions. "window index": -0.011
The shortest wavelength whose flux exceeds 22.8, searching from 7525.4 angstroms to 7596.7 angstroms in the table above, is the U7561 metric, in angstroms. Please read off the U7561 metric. 7526.22 angstroms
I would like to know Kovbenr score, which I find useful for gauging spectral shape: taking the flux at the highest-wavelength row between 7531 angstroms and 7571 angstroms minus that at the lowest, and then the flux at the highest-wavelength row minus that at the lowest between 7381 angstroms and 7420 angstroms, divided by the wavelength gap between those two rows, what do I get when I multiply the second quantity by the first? 0.082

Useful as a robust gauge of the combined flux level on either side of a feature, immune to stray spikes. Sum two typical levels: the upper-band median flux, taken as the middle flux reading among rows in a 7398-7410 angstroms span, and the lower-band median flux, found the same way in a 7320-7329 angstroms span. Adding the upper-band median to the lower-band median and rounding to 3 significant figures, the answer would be 44.4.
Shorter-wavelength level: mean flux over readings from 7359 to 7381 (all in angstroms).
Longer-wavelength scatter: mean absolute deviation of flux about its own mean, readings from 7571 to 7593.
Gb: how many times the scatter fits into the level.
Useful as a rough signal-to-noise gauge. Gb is 19.0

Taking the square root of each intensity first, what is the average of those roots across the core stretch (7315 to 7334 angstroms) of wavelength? 4.70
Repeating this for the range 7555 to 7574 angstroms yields 4.94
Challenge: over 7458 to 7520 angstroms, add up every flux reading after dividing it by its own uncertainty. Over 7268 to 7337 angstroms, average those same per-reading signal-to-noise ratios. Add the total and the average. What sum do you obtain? 708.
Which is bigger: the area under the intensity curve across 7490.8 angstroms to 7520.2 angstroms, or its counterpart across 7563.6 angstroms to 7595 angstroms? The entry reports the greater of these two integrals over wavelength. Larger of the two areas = 744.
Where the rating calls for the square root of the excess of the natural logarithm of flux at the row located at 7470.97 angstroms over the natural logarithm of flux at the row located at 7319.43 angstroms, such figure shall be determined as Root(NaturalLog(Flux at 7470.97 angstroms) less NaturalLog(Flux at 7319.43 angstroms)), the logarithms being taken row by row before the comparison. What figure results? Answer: 0.30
